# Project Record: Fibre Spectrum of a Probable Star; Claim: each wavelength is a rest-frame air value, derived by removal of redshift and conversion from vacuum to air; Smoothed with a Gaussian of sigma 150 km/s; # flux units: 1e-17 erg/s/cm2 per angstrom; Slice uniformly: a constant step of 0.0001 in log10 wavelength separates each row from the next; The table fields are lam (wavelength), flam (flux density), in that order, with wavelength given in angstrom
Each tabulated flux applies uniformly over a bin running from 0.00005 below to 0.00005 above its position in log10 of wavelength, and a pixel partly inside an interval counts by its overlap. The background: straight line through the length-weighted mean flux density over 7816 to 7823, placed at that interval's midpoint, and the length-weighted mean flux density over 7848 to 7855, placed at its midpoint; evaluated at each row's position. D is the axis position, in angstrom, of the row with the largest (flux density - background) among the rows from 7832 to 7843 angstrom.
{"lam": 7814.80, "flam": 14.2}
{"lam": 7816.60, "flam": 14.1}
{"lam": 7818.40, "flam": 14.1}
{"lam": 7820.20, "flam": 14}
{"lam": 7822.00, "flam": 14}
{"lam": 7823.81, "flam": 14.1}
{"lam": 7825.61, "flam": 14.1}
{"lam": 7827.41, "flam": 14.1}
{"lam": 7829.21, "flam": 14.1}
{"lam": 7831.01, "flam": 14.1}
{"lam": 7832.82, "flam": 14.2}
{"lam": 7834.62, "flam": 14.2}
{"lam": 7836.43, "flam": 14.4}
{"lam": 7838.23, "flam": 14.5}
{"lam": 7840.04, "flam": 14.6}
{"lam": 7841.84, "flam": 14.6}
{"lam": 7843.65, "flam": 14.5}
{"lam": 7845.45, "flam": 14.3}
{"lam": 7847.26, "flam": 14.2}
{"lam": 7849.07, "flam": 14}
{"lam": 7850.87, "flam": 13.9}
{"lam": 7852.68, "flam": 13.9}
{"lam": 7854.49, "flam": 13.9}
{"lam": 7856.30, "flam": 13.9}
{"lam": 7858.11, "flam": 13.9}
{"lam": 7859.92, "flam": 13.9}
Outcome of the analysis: 7841.84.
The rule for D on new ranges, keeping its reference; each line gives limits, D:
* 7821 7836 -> 7834.62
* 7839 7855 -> 7841.84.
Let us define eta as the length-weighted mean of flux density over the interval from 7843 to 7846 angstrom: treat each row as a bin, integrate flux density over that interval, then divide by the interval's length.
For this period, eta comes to 14.4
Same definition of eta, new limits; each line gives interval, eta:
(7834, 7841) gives 14.4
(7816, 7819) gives 14.1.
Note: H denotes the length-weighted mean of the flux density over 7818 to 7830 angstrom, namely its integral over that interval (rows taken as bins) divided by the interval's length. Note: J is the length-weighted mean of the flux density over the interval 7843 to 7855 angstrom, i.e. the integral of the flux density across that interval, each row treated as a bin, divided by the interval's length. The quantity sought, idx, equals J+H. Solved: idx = 28.2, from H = 14.07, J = 14.1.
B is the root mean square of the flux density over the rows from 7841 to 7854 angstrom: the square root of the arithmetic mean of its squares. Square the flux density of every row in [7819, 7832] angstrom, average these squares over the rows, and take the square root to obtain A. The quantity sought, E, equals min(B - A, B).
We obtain 0.1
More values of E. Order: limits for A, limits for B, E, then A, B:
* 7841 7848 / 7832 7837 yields -0.1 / 14.4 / 14.3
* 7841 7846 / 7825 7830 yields -0.4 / 14.5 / 14.1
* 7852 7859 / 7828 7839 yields 0.4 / 13.9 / 14.3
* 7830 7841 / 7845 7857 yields -0.3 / 14.3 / 14.0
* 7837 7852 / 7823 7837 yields -0.2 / 14.3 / 14.2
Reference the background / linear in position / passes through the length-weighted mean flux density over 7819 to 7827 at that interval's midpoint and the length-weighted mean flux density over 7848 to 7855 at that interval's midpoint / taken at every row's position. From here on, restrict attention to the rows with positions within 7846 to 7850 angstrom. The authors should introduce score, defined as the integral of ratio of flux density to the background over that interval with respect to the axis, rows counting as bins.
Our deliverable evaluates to 4.0 angstrom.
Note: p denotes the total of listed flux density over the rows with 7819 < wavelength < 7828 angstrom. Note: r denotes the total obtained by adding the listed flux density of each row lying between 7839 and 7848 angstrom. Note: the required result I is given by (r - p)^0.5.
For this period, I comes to 1.4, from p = 70.3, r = 72.2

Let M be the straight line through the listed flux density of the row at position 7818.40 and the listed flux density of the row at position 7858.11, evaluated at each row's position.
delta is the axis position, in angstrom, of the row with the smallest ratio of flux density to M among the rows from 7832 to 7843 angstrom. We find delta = 7832.82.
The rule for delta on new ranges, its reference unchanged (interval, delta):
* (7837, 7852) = 7850.87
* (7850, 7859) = 7850.87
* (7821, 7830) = 7822.00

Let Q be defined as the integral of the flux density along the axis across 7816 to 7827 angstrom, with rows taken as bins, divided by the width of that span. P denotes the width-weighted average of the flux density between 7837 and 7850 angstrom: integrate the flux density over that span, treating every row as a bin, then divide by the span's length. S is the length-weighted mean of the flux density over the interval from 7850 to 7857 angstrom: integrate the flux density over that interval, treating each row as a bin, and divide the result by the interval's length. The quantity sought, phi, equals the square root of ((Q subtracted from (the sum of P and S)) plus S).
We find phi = 5.30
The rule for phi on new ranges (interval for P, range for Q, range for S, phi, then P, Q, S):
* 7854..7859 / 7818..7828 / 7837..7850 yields 5.35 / 13.89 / 14.1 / 14.4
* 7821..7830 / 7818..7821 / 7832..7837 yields 5.34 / 14.08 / 14.0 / 14.3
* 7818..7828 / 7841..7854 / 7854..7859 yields 5.26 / 14.06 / 14.2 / 13.9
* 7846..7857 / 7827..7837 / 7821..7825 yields 5.28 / 13.97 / 14.2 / 14.0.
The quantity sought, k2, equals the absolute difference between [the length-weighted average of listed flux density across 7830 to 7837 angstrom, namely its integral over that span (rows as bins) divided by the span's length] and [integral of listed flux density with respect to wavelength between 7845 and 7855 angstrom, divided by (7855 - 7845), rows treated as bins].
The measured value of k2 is 0.18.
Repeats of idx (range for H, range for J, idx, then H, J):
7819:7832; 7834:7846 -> 28.5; 14.07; 14.5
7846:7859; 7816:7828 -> 28.0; 13.96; 14.1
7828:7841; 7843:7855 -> 28.4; 14.30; 14.1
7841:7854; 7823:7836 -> 28.3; 14.19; 14.1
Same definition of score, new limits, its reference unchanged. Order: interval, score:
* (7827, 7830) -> 3.0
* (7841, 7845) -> 4.2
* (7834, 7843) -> 9.3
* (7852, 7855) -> 3.0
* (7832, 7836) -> 4.1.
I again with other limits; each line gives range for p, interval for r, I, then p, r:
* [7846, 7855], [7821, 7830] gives 0.7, 69.9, 70.4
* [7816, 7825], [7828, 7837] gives 0.8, 70.3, 71.0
